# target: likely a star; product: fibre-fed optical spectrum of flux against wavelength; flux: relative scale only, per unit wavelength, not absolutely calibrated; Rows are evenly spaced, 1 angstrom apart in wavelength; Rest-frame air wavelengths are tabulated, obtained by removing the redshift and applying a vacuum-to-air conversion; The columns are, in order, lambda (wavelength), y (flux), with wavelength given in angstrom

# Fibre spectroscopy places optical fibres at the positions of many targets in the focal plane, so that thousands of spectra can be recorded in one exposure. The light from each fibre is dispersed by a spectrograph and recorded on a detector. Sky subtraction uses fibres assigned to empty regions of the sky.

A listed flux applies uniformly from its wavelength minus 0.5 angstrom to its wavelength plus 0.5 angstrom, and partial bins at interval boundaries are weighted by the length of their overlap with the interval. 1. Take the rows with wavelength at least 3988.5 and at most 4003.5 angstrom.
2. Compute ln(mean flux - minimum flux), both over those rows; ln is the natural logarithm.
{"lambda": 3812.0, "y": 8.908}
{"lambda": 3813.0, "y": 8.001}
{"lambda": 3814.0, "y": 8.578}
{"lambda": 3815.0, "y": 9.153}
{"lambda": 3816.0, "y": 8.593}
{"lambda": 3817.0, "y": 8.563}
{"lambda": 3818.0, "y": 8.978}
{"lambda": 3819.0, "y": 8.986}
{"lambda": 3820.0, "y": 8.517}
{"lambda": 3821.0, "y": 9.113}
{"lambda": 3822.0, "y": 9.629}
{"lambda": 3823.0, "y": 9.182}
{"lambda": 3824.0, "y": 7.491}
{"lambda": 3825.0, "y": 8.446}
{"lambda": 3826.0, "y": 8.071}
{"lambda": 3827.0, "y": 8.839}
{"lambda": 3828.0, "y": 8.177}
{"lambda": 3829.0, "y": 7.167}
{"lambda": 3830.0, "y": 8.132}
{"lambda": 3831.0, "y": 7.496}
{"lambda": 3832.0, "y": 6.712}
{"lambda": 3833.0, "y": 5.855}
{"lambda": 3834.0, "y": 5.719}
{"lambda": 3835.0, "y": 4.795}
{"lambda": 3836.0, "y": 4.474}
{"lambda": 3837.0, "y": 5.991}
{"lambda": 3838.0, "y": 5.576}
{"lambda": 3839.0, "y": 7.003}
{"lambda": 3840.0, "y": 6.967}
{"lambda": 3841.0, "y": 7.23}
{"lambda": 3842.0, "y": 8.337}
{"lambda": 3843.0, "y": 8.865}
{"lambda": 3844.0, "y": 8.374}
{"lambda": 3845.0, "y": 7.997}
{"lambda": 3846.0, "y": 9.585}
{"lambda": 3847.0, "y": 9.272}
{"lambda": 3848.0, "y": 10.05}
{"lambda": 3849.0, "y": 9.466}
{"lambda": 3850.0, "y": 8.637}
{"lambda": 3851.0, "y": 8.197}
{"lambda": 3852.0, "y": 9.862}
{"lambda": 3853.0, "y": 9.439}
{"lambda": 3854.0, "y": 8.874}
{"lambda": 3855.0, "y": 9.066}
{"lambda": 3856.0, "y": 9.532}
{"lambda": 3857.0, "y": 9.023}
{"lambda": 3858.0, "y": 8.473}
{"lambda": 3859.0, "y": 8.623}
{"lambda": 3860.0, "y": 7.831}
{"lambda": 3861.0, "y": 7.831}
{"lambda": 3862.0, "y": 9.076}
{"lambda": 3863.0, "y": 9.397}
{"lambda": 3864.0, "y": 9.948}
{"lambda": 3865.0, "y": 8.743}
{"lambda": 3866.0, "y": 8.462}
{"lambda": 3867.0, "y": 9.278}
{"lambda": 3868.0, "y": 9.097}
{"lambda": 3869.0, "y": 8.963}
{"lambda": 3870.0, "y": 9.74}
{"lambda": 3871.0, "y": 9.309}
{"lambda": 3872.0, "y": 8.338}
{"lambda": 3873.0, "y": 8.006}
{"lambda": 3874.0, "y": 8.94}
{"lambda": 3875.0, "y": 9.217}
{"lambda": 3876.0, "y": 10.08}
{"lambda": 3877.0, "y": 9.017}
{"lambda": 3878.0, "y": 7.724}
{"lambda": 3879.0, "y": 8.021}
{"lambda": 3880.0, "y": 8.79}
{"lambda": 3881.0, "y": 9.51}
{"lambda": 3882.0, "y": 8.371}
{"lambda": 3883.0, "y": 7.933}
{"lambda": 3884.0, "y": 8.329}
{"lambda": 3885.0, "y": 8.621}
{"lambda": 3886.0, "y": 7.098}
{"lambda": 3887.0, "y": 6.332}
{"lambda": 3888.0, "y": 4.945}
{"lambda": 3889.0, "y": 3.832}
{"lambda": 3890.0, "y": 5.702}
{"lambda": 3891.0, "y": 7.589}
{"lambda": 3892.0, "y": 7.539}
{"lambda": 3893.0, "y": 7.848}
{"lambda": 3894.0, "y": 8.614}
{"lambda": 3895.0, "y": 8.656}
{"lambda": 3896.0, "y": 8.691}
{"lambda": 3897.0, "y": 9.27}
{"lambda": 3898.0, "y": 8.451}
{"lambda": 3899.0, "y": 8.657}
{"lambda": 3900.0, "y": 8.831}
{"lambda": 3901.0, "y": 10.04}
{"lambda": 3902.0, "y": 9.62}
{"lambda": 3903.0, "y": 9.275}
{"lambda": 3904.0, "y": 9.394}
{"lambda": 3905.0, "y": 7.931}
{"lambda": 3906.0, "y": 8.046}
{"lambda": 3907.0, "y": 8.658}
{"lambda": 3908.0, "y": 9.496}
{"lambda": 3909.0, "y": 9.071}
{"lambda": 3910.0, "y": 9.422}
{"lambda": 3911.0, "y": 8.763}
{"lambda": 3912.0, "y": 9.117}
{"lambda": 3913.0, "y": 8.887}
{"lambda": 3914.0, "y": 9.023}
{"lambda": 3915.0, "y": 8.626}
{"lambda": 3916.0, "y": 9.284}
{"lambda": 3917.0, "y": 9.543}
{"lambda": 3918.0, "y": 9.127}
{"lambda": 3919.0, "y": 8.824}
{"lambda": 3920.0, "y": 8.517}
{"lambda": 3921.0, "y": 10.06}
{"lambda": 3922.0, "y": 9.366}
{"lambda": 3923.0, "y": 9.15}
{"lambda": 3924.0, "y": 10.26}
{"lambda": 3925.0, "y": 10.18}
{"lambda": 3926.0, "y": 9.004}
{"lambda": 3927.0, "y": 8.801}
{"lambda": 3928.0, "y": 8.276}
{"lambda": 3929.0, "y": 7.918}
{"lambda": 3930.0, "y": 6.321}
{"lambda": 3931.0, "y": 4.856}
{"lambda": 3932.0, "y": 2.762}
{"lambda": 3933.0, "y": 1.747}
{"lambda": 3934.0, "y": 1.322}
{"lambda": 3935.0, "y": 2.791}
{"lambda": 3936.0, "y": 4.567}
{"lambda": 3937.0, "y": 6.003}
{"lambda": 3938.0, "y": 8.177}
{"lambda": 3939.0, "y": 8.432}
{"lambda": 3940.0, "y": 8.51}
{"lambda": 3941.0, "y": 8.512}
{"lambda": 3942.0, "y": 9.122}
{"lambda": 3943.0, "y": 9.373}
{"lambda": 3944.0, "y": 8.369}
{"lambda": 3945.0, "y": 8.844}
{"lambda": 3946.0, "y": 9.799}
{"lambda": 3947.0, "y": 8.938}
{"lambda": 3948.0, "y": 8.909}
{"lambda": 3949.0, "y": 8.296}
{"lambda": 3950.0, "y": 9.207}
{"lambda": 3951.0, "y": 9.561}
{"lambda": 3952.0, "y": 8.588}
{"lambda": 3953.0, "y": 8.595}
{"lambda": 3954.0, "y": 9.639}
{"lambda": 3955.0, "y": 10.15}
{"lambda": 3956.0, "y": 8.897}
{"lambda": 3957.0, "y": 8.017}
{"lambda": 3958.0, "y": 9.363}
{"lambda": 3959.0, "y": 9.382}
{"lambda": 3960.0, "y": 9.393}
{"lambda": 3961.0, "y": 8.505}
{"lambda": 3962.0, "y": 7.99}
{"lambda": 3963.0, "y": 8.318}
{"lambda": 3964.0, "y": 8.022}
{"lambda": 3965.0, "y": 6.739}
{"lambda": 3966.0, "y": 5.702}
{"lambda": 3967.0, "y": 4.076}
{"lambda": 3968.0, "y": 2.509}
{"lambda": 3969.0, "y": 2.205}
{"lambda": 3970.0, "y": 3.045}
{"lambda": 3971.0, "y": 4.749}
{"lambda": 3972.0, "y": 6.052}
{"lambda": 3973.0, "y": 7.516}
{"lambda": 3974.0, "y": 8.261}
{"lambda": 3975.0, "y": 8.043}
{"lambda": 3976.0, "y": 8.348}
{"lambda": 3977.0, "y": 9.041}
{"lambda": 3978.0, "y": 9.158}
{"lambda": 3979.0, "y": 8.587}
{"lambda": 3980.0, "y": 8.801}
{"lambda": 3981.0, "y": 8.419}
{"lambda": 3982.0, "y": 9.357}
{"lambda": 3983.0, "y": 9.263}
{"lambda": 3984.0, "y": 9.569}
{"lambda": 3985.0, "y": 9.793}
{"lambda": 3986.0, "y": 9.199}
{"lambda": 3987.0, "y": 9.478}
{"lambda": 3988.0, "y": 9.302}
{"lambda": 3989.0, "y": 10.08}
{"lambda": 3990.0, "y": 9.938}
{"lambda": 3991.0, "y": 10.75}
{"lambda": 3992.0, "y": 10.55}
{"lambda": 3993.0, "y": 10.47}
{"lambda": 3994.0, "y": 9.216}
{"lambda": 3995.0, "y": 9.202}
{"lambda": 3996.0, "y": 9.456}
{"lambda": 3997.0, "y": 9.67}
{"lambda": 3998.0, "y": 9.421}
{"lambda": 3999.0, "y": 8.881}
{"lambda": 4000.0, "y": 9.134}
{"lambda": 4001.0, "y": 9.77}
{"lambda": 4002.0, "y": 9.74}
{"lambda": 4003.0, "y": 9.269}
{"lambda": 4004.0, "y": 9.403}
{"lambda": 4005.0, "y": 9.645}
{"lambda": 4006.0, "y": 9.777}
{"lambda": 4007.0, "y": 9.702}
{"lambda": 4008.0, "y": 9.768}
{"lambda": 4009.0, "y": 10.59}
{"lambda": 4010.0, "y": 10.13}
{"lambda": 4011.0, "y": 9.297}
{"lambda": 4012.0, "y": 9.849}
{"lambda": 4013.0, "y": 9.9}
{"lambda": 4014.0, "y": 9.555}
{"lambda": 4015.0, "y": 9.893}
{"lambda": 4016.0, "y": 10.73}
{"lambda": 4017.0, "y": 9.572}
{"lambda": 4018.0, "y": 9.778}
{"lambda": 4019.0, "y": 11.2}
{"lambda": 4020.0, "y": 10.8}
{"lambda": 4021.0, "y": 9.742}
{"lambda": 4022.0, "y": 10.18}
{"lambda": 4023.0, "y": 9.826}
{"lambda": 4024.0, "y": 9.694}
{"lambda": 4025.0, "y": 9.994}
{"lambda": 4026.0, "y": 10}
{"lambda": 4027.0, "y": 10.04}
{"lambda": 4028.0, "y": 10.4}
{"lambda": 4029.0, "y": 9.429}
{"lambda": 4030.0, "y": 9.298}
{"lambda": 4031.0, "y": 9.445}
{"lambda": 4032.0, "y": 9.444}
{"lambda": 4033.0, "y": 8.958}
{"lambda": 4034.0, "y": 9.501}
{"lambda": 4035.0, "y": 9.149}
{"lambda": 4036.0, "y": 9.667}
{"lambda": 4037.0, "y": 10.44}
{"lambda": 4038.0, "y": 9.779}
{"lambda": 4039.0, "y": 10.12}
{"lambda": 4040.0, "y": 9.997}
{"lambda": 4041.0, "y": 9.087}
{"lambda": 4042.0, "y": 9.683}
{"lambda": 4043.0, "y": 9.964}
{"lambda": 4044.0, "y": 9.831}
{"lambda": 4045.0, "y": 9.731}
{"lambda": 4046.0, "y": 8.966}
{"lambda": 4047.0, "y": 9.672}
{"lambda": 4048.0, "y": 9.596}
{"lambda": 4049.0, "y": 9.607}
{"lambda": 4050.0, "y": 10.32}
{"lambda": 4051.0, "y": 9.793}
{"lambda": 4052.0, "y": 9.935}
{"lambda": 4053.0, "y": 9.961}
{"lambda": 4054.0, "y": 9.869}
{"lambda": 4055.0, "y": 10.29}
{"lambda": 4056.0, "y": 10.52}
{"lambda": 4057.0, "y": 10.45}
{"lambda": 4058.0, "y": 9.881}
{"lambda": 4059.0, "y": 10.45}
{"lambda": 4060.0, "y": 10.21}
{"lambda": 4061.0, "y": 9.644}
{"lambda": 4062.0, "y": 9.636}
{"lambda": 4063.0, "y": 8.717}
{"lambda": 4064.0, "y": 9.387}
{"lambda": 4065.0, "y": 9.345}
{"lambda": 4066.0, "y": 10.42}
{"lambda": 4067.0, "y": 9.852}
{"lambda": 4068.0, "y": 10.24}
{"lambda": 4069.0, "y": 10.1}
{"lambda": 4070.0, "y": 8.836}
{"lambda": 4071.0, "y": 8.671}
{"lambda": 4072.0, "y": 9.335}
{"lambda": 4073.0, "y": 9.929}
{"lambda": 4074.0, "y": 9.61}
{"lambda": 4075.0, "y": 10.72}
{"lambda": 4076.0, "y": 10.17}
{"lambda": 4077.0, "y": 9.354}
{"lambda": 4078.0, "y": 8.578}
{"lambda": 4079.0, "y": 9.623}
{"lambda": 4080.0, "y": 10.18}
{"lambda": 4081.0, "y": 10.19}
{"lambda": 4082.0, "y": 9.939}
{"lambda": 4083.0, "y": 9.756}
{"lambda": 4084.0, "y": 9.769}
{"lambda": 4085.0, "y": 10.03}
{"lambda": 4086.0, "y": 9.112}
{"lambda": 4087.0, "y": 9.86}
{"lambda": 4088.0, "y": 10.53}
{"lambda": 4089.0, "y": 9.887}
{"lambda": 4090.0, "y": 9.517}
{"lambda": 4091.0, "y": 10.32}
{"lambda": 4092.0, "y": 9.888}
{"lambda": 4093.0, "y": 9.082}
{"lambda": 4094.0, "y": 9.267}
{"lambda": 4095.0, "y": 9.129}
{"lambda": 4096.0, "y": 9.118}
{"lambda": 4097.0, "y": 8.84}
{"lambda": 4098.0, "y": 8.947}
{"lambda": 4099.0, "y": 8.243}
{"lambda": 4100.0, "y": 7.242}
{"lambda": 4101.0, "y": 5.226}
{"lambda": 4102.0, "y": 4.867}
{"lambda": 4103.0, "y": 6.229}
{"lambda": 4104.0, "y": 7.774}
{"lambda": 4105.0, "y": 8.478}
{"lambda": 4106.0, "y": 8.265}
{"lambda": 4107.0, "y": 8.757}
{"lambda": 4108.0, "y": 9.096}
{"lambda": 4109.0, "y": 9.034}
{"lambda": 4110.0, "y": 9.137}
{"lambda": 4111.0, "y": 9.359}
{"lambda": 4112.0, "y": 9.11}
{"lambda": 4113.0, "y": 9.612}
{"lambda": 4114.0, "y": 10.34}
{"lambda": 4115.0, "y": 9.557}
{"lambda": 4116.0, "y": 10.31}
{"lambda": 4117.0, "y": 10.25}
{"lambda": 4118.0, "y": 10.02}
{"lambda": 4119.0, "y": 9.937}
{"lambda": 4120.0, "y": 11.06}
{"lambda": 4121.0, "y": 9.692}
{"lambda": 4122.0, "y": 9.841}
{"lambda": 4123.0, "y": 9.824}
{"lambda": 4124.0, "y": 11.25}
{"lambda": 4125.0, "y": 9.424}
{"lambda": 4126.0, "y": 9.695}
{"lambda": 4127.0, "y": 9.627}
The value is -0.2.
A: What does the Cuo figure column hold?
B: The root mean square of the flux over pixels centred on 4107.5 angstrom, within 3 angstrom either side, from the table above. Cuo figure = 8.8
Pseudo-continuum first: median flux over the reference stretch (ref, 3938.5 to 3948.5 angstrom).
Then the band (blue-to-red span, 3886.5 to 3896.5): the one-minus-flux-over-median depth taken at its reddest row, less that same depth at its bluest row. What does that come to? -0.266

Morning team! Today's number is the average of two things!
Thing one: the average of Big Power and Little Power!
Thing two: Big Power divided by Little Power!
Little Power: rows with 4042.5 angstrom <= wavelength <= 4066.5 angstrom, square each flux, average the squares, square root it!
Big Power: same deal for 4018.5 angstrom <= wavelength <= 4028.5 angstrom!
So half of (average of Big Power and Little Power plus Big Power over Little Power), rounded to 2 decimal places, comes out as 5.53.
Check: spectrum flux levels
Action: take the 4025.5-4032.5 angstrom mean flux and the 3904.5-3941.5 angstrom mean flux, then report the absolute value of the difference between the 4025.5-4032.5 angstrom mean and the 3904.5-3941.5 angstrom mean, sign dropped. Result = 1.9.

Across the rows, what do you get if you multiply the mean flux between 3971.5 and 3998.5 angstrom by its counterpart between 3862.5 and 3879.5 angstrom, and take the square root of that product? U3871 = 9.1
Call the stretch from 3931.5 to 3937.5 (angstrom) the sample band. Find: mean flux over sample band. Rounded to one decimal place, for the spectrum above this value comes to 3.2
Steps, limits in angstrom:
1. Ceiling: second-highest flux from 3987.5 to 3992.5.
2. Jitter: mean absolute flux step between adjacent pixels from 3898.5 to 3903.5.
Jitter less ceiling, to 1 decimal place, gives -10.0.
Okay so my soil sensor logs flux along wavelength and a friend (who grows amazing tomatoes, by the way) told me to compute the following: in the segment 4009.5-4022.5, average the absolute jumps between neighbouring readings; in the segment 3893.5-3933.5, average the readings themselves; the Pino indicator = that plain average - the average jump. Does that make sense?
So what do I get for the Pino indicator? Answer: 7.9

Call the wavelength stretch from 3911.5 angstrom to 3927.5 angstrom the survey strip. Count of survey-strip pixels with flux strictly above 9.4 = 4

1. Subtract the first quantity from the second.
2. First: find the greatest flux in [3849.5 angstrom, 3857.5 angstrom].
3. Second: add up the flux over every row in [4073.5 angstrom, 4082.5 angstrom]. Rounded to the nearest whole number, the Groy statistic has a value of 79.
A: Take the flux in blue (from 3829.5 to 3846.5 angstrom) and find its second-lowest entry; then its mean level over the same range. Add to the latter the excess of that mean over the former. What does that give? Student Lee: 9.2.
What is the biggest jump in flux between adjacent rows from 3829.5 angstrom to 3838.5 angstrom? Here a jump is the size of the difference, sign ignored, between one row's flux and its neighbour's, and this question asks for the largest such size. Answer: 1.5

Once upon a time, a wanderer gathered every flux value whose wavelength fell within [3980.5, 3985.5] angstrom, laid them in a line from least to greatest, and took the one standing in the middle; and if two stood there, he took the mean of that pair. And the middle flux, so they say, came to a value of 9.36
